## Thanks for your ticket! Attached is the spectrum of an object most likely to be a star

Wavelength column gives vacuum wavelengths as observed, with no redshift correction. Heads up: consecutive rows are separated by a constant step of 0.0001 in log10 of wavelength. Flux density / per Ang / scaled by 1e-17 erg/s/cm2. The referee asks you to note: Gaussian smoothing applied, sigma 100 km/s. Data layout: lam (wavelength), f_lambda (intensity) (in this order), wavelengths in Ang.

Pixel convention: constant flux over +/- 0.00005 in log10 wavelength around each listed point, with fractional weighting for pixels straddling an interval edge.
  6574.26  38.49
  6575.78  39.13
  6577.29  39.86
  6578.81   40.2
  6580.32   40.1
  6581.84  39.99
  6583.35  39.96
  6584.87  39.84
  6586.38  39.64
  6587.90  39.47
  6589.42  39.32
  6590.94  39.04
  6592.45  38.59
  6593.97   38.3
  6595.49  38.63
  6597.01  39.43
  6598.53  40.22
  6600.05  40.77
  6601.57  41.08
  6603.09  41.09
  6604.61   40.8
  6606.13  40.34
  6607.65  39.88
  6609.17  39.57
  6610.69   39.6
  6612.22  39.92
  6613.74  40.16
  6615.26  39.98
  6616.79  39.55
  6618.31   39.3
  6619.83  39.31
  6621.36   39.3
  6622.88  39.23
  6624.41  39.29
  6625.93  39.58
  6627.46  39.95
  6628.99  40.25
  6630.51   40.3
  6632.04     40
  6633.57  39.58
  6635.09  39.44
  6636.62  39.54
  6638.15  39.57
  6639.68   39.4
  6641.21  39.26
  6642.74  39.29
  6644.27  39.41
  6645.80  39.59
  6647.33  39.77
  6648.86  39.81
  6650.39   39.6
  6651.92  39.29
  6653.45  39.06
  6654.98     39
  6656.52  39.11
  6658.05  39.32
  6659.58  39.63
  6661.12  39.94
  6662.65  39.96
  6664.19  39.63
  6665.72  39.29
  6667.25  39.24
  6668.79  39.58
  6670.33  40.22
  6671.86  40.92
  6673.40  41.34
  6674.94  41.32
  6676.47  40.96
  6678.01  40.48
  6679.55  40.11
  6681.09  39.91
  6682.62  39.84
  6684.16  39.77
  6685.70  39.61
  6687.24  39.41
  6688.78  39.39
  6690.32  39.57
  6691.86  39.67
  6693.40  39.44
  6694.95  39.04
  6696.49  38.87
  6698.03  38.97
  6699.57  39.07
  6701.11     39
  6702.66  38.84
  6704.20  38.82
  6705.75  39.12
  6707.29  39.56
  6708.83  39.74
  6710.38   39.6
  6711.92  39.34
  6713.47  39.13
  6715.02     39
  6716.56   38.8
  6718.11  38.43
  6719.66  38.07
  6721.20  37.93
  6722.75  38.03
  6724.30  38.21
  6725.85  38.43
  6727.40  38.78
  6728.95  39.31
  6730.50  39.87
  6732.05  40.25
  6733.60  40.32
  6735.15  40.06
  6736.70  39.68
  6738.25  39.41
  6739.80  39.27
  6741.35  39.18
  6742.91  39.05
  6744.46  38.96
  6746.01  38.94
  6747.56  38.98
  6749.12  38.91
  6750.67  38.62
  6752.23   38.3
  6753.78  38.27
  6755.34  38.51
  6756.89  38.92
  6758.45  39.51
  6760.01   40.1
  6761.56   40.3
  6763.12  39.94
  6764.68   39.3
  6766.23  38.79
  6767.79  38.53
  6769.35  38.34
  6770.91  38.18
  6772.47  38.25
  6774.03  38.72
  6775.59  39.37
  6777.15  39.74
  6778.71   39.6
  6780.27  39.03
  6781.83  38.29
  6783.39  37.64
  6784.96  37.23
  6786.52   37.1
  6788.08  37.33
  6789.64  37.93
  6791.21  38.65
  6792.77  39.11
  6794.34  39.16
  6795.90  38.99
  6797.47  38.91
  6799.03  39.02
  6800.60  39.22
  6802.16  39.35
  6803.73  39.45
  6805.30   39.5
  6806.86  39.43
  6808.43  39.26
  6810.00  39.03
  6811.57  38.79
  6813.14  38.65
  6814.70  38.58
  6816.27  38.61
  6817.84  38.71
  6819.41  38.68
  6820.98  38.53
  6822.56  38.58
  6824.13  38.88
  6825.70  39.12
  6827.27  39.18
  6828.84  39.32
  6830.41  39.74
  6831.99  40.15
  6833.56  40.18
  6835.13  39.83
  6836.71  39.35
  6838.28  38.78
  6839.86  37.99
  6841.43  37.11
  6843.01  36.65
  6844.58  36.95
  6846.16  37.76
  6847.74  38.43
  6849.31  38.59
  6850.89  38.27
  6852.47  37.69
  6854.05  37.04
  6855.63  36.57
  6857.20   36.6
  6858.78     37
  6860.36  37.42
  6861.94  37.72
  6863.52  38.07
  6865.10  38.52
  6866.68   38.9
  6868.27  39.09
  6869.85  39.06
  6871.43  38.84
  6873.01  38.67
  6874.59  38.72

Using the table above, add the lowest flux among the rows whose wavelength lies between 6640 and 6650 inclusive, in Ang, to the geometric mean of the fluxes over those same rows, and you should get 78.8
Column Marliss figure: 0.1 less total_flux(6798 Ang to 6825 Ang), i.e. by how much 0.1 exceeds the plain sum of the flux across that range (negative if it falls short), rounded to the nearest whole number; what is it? -662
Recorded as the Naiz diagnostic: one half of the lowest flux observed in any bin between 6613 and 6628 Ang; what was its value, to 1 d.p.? 19.6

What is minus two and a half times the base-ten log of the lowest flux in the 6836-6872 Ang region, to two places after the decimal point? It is -3.91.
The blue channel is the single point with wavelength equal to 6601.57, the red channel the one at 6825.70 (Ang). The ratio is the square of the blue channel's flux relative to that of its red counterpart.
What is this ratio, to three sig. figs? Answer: 1.10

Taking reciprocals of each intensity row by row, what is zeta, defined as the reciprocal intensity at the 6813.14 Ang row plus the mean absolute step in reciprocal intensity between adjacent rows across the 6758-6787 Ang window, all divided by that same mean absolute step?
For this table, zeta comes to 100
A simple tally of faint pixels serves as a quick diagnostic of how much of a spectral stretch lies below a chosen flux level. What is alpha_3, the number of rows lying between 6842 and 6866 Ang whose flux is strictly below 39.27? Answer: 15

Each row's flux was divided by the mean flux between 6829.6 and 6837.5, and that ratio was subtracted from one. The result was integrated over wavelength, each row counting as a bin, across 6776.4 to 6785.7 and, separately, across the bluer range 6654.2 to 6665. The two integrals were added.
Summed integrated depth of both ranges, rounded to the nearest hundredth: 0.39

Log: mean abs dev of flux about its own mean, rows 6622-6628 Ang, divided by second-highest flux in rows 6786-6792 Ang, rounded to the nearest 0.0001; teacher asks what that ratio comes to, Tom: 0.0067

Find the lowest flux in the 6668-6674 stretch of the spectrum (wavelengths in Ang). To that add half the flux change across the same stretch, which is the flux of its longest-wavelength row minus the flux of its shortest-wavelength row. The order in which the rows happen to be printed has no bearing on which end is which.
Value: 40.5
